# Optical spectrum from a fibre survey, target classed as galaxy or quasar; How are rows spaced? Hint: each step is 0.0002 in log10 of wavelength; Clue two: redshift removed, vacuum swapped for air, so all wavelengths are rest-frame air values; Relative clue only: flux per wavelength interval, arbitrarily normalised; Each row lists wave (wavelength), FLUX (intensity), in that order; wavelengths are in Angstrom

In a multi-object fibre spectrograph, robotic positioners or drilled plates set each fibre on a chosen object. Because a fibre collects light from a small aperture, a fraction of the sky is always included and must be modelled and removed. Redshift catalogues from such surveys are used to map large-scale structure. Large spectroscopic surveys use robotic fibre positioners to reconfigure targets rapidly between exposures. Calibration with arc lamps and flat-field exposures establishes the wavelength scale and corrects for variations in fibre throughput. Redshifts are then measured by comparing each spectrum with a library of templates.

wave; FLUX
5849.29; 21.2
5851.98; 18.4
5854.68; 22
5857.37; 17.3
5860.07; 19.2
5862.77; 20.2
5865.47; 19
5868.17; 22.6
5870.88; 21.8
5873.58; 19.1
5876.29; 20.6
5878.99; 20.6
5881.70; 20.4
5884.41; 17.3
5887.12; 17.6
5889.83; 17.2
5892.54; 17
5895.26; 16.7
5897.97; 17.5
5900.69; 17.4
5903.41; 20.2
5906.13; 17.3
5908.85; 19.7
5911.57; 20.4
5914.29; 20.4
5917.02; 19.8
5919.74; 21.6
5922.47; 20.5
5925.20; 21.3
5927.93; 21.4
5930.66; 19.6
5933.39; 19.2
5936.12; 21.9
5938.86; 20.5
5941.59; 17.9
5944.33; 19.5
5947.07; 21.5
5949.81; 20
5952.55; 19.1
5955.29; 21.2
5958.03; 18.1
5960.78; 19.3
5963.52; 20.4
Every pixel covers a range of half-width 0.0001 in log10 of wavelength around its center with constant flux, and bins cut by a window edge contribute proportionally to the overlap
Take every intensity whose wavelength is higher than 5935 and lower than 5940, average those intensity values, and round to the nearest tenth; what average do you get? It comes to 21.2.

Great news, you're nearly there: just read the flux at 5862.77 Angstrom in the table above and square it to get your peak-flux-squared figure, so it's 408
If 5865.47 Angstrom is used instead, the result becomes 361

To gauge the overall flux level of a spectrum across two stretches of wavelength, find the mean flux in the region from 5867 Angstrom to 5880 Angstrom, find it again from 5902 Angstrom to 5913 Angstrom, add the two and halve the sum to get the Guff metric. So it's 20.2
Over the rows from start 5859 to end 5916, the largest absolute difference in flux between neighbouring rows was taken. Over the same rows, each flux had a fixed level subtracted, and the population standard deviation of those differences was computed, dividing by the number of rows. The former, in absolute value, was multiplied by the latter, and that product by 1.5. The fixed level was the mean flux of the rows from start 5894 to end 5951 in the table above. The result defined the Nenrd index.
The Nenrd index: 9.1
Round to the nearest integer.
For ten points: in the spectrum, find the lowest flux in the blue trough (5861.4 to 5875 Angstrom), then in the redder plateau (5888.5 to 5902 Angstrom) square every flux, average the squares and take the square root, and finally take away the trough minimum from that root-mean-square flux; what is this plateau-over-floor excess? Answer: -2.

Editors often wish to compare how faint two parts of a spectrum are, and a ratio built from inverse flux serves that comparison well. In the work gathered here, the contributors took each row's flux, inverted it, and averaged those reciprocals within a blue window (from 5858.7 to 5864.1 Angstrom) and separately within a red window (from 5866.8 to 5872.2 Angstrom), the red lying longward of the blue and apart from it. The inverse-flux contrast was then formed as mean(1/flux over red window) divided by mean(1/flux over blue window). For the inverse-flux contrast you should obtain 0.89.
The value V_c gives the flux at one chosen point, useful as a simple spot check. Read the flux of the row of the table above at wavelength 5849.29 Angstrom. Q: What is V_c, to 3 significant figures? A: 21.2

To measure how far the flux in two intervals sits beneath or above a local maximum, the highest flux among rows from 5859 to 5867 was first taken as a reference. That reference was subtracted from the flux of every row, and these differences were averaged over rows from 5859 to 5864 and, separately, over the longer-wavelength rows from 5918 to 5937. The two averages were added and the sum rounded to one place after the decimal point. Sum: 0.1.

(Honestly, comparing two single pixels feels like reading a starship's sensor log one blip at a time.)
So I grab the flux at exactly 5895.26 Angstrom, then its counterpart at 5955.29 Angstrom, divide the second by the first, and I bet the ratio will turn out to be 1.27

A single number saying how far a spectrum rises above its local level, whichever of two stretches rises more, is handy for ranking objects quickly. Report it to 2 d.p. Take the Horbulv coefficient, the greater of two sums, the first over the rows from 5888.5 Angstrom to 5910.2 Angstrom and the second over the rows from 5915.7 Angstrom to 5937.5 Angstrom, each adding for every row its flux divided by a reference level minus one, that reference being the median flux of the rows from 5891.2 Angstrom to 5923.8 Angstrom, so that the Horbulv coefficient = 0.37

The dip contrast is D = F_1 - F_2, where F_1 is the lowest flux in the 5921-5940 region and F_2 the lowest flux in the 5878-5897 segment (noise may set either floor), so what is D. 2.5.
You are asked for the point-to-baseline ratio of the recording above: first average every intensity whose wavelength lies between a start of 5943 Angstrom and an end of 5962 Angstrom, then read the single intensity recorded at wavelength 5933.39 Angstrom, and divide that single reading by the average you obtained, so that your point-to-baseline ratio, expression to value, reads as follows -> 0.97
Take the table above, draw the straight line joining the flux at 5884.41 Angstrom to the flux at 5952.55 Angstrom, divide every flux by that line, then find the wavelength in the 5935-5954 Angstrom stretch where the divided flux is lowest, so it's 5941.59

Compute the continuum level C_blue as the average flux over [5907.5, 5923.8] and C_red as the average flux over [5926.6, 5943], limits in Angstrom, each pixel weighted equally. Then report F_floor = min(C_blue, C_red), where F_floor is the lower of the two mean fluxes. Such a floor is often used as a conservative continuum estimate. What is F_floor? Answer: 20.1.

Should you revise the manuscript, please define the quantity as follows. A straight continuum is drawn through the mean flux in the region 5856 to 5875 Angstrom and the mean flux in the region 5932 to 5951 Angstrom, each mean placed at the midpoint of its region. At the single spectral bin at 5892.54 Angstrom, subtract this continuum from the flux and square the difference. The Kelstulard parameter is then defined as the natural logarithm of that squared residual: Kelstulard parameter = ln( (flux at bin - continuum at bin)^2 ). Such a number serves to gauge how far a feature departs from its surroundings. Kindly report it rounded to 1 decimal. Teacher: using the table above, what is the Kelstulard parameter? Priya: 2.2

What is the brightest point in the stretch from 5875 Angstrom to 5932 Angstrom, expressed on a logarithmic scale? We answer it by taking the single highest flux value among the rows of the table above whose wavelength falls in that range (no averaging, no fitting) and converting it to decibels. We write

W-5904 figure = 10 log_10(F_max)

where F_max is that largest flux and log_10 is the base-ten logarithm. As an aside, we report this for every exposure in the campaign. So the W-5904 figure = 13.3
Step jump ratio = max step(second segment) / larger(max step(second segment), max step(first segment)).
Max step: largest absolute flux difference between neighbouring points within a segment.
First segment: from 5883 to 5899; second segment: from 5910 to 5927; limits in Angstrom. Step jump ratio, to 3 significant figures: 1.00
